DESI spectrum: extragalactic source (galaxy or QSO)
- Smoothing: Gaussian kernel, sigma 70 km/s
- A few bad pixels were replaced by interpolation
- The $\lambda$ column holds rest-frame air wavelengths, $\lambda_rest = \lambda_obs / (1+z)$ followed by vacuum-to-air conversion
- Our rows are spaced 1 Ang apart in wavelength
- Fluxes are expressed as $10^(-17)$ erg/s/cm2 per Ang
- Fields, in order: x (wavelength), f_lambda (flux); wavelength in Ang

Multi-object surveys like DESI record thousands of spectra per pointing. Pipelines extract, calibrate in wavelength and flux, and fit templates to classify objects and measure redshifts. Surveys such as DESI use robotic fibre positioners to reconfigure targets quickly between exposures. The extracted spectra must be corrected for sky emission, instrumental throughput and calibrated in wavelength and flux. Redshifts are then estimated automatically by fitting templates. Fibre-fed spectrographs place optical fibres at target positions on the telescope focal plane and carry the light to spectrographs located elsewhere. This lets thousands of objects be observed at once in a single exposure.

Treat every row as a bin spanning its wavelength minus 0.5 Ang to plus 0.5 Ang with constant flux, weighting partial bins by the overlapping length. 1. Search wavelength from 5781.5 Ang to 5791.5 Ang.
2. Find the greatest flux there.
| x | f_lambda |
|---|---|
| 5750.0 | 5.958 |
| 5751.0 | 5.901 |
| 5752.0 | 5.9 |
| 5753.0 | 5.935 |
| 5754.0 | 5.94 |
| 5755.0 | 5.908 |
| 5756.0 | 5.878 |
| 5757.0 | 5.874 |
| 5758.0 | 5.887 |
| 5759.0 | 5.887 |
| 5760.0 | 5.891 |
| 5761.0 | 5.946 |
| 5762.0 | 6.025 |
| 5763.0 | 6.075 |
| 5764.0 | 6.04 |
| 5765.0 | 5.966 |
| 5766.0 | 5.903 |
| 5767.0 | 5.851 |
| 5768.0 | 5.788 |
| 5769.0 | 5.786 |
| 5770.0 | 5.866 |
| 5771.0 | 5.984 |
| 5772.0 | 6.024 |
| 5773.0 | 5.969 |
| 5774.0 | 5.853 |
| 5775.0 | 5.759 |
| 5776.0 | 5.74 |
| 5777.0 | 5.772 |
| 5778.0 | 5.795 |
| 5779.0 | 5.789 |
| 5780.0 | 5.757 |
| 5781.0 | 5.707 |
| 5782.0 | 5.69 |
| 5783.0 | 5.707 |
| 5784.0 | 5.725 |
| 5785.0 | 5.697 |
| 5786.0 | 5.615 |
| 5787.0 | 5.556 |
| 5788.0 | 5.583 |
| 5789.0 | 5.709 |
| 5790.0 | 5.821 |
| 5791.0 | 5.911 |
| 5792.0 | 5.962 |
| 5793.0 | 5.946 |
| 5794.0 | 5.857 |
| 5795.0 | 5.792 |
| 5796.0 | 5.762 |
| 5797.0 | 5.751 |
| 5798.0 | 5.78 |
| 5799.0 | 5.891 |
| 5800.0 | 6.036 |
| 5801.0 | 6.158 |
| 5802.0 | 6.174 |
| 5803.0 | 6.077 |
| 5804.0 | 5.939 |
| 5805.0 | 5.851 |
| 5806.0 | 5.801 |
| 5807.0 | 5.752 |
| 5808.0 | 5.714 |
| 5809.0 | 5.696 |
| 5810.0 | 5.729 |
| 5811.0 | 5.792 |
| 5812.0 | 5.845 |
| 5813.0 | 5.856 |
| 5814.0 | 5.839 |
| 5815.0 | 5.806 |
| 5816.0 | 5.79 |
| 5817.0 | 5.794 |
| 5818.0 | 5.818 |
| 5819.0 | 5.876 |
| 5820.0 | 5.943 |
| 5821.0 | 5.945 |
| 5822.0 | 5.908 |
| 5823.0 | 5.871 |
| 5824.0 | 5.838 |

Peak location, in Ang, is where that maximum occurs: 5791.0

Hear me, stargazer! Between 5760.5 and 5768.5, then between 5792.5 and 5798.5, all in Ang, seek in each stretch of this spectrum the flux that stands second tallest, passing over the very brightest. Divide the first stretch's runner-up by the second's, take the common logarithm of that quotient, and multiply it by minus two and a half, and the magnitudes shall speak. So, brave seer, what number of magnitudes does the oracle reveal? -0.033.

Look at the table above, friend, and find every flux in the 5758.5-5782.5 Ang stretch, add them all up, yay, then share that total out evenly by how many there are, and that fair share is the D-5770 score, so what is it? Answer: 5.87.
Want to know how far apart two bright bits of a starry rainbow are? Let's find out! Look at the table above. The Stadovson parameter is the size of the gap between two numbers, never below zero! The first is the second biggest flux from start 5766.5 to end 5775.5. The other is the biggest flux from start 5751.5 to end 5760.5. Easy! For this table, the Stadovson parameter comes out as 0.04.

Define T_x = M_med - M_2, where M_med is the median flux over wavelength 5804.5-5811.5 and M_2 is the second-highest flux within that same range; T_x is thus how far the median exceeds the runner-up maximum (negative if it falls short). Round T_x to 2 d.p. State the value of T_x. -0.05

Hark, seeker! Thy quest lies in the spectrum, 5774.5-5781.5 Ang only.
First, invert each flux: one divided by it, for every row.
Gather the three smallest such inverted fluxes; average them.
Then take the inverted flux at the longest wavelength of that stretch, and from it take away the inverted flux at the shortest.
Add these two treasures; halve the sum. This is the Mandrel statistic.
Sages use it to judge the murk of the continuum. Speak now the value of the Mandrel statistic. 0.087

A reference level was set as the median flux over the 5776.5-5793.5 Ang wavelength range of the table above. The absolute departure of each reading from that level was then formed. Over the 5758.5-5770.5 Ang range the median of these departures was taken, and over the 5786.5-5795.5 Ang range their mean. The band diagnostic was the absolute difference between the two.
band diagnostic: 0.031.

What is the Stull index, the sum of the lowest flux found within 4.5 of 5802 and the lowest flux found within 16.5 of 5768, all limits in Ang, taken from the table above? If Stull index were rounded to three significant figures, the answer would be 11.5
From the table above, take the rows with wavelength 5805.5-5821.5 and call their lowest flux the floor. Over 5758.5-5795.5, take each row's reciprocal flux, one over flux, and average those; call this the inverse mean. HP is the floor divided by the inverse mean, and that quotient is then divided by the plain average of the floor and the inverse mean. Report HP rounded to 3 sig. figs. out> 11.3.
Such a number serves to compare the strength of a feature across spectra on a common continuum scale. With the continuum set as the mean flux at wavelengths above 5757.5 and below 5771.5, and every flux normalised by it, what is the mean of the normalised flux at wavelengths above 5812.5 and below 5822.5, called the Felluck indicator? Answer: 0.99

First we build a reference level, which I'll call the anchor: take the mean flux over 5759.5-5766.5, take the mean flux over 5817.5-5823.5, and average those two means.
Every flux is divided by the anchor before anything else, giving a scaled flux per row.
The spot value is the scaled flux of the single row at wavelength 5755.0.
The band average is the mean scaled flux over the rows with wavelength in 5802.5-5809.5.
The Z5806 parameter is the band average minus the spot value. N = -0.013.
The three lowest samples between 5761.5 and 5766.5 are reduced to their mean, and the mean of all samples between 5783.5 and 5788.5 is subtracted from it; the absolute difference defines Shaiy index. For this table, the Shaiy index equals 0.33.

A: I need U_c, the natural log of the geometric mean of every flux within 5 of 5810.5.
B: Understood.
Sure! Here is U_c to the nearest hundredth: 1.75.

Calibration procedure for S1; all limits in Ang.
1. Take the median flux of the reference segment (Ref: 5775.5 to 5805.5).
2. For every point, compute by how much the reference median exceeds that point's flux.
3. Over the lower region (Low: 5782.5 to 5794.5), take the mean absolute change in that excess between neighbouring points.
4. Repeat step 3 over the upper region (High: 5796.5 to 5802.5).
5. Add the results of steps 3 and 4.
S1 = 0.15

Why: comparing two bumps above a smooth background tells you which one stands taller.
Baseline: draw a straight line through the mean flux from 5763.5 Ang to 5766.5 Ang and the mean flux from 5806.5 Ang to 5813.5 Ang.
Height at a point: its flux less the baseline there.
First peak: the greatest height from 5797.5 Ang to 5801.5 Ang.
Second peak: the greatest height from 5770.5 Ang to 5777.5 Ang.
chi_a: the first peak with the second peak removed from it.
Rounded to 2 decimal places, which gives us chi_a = 0.26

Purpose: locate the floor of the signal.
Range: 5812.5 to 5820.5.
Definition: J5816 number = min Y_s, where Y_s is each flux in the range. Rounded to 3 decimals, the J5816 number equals 5.790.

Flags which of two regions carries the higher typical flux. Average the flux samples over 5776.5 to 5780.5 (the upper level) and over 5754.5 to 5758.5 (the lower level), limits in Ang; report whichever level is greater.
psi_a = 5.887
